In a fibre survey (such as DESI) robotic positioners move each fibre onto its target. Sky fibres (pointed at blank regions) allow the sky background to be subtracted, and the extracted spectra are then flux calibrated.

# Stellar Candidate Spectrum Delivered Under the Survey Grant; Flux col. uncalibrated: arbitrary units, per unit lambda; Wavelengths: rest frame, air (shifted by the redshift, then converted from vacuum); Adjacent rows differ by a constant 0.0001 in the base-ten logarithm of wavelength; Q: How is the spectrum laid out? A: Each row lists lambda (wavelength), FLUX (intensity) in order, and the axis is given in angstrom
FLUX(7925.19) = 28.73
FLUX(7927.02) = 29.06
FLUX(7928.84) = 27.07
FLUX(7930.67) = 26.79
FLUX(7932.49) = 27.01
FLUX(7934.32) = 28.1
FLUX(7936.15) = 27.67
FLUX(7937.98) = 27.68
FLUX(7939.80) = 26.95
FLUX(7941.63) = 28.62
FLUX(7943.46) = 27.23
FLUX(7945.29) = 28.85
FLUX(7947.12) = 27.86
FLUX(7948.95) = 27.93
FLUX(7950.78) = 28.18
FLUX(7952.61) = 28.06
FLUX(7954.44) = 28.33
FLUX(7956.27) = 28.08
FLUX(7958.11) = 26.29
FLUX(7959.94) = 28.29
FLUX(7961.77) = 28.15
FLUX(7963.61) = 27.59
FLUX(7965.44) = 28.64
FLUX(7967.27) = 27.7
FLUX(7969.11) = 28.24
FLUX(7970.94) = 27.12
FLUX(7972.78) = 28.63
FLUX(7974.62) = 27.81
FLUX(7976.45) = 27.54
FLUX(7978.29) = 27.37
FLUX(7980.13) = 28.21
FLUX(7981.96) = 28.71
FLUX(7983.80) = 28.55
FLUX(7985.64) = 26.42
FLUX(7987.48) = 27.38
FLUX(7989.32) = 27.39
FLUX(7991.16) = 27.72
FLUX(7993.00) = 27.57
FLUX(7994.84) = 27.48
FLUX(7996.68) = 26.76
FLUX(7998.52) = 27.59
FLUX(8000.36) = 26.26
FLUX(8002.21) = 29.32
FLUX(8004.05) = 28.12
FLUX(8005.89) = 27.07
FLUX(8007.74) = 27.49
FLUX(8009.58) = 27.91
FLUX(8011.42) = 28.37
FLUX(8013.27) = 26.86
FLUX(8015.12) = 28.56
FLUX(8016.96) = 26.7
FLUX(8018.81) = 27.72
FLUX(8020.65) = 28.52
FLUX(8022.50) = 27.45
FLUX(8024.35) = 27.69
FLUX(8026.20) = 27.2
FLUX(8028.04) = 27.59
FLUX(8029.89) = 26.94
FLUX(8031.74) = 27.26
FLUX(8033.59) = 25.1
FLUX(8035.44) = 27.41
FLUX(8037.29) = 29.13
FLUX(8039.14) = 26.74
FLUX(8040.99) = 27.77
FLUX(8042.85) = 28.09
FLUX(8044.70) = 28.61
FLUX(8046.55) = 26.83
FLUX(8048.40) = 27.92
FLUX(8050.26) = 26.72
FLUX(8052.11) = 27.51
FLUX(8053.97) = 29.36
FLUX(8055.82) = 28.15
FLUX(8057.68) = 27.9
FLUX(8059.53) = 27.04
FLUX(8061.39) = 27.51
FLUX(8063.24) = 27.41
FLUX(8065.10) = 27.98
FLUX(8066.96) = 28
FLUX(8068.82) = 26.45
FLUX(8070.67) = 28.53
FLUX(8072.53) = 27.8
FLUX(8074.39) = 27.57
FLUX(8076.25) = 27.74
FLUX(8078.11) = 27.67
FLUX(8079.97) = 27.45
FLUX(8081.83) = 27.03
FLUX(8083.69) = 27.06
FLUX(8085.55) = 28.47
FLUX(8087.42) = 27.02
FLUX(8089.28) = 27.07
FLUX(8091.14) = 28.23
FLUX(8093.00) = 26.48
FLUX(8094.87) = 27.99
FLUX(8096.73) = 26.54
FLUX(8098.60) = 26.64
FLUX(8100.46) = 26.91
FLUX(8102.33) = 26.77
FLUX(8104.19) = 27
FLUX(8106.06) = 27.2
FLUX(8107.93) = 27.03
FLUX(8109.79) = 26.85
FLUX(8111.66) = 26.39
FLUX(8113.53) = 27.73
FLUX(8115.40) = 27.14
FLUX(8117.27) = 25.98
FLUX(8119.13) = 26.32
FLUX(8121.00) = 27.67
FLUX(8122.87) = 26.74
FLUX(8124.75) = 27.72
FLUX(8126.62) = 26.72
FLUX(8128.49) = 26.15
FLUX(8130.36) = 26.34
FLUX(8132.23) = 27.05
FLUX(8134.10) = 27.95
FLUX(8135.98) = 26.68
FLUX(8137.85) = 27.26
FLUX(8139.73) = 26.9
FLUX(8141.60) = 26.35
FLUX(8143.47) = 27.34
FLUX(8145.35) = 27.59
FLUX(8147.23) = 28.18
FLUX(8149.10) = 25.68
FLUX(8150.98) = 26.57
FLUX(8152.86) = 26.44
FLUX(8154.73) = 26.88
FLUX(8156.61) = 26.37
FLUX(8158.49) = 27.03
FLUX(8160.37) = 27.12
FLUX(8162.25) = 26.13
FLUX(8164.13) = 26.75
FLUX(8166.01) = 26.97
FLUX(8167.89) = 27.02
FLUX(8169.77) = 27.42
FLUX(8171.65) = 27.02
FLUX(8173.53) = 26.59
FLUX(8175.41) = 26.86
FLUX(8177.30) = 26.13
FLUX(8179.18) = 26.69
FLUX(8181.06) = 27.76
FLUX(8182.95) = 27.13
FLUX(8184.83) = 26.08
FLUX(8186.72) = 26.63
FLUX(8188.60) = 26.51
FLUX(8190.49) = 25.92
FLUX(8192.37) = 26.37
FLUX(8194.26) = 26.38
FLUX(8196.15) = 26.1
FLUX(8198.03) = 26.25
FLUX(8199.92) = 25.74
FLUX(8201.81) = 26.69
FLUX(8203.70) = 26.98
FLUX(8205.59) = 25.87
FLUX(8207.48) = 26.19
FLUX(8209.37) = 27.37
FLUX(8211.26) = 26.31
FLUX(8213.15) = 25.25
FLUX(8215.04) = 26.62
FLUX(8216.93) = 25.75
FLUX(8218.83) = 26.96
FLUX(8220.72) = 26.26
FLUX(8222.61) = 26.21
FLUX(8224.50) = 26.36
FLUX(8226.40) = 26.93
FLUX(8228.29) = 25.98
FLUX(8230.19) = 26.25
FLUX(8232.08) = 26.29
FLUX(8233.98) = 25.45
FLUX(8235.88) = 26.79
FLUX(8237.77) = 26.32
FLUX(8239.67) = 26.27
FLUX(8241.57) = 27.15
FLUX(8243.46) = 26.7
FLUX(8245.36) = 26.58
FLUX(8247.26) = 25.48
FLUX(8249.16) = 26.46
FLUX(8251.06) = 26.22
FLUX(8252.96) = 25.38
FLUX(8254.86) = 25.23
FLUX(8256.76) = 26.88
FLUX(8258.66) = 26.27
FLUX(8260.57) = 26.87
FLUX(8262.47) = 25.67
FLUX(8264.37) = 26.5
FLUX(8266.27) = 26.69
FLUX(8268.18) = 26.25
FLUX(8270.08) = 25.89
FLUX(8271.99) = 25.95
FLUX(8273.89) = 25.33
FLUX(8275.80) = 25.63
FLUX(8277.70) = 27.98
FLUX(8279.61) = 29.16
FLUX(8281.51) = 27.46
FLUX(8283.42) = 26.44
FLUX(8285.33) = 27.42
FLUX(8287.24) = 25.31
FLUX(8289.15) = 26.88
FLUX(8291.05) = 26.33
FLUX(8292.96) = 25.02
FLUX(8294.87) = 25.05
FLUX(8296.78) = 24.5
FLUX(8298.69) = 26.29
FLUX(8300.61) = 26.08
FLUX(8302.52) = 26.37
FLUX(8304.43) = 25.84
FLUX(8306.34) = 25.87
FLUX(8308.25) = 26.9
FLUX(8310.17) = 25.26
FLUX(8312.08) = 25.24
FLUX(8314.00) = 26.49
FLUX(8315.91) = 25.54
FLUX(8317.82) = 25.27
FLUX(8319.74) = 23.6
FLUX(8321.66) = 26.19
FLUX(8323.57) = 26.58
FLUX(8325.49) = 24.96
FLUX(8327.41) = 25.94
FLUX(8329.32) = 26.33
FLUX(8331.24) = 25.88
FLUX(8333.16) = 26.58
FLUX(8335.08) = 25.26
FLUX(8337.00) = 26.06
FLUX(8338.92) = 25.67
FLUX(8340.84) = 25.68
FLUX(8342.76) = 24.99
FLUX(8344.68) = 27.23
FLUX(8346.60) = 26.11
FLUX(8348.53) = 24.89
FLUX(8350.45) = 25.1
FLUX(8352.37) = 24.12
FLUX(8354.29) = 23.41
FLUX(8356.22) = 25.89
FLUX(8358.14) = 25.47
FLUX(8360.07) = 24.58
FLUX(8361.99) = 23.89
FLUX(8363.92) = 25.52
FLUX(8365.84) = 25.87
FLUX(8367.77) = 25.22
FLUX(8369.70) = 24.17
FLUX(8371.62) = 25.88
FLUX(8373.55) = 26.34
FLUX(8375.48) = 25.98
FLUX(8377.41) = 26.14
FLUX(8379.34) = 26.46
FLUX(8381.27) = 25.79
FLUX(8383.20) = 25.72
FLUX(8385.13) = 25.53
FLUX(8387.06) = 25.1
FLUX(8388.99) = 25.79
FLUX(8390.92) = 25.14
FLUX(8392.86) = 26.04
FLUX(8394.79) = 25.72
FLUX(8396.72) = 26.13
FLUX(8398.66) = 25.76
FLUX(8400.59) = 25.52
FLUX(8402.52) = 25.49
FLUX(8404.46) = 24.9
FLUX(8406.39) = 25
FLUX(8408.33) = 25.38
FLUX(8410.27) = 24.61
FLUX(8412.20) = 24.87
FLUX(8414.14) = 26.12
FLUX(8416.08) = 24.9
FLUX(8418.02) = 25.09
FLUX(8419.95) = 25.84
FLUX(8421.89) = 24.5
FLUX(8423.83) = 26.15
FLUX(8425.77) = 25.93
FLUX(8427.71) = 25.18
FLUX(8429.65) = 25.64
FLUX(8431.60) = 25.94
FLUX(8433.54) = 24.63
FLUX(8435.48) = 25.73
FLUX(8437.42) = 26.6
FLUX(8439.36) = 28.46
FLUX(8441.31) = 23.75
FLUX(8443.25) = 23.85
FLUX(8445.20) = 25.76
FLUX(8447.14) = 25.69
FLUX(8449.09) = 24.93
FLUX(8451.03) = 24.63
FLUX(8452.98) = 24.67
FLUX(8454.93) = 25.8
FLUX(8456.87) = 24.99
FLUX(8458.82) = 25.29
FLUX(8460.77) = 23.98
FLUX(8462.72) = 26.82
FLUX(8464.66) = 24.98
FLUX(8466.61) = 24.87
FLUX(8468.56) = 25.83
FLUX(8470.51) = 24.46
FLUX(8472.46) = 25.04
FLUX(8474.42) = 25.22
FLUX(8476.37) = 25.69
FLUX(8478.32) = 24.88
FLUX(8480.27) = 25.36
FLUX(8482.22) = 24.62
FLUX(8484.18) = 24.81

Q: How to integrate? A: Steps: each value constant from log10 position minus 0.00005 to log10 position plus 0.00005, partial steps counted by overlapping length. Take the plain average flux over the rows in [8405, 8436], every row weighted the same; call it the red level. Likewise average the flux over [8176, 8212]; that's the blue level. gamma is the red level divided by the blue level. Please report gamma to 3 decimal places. 0.957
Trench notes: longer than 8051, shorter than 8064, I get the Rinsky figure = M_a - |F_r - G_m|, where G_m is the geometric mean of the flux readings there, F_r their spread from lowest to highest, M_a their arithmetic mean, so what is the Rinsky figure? 2.33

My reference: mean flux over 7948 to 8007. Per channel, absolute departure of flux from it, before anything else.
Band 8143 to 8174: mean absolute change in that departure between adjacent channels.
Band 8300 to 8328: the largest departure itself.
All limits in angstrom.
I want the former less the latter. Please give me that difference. -3.7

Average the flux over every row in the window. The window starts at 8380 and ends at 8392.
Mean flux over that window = 25.5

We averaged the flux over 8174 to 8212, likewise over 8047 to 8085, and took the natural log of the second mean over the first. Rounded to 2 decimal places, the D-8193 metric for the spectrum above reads 0.04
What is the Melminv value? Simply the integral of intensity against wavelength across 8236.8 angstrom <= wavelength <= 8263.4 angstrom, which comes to 698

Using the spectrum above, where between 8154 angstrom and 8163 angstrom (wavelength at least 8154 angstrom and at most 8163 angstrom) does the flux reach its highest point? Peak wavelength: 8160.37 angstrom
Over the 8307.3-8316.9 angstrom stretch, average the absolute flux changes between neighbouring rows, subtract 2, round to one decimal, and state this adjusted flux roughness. -1.0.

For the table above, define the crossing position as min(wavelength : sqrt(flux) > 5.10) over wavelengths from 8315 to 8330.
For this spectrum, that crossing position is 8321.66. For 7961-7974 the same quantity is 7961.77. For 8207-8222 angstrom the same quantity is 8207.48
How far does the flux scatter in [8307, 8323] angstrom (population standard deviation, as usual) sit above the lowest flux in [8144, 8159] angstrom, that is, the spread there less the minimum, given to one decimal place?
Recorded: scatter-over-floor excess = -24.7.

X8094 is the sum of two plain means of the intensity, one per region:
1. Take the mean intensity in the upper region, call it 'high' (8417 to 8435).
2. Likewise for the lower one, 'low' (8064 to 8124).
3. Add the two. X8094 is 52.7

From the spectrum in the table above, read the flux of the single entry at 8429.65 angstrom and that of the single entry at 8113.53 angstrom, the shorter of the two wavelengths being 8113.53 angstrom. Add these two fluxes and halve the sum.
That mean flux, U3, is 26.7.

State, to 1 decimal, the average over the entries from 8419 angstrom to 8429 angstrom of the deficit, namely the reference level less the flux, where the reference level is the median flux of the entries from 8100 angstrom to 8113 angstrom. 1.4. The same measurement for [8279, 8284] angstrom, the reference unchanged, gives -0.8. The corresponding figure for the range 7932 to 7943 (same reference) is -0.8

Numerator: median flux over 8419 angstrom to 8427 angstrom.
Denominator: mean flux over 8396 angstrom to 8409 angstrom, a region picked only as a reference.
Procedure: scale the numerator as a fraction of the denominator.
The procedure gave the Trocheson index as 1.02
